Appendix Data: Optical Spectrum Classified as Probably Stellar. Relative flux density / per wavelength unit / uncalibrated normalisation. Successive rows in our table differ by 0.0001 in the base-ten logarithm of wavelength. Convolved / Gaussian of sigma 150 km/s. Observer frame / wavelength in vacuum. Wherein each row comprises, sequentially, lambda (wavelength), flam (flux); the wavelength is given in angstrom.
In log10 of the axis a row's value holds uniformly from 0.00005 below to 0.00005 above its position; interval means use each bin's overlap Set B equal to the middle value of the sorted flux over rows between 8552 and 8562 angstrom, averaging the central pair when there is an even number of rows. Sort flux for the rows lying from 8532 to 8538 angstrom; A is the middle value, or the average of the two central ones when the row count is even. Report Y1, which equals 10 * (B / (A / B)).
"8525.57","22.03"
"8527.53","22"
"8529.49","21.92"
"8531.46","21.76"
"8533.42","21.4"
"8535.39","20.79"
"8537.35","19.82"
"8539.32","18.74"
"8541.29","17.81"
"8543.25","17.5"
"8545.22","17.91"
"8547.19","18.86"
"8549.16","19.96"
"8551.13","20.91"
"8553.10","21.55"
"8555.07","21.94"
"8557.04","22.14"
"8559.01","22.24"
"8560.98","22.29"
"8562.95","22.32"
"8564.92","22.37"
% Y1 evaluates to 236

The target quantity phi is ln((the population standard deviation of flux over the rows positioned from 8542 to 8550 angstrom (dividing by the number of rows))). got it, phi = -0.05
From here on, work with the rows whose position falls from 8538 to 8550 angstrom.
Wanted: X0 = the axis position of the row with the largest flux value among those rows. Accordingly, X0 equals 8549.16 angstrom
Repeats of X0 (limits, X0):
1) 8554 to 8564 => 8562.95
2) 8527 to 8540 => 8527.53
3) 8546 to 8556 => 8555.07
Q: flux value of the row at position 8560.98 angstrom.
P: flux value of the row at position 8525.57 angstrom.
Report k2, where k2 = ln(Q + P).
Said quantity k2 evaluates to 3.79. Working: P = 22.03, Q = 22.29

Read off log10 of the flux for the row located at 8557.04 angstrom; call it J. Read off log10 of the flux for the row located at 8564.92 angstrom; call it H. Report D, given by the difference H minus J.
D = 0.00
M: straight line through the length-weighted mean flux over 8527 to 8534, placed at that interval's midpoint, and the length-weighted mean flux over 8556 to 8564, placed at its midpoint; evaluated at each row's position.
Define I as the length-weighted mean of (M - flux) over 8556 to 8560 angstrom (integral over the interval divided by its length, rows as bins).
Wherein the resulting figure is 0.0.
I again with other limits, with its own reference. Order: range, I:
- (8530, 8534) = 0.2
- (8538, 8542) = 3.5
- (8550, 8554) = 1.0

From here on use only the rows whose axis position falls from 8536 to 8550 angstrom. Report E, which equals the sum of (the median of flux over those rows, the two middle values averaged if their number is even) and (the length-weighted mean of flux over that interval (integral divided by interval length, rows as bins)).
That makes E 37.4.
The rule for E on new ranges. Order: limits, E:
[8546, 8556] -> 41.5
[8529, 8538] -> 42.5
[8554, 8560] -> 44.2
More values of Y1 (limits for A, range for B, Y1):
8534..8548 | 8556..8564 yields 265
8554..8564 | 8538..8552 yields 158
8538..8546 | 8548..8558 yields 260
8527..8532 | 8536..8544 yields 152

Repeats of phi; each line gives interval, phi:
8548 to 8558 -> -0.23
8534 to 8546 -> 0.17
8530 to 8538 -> -0.31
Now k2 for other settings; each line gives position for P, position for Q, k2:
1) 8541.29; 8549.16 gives 3.63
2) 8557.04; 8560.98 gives 3.79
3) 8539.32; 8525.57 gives 3.71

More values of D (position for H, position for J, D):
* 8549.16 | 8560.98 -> -0.05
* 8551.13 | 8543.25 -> 0.08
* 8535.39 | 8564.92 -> -0.03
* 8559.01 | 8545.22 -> 0.09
